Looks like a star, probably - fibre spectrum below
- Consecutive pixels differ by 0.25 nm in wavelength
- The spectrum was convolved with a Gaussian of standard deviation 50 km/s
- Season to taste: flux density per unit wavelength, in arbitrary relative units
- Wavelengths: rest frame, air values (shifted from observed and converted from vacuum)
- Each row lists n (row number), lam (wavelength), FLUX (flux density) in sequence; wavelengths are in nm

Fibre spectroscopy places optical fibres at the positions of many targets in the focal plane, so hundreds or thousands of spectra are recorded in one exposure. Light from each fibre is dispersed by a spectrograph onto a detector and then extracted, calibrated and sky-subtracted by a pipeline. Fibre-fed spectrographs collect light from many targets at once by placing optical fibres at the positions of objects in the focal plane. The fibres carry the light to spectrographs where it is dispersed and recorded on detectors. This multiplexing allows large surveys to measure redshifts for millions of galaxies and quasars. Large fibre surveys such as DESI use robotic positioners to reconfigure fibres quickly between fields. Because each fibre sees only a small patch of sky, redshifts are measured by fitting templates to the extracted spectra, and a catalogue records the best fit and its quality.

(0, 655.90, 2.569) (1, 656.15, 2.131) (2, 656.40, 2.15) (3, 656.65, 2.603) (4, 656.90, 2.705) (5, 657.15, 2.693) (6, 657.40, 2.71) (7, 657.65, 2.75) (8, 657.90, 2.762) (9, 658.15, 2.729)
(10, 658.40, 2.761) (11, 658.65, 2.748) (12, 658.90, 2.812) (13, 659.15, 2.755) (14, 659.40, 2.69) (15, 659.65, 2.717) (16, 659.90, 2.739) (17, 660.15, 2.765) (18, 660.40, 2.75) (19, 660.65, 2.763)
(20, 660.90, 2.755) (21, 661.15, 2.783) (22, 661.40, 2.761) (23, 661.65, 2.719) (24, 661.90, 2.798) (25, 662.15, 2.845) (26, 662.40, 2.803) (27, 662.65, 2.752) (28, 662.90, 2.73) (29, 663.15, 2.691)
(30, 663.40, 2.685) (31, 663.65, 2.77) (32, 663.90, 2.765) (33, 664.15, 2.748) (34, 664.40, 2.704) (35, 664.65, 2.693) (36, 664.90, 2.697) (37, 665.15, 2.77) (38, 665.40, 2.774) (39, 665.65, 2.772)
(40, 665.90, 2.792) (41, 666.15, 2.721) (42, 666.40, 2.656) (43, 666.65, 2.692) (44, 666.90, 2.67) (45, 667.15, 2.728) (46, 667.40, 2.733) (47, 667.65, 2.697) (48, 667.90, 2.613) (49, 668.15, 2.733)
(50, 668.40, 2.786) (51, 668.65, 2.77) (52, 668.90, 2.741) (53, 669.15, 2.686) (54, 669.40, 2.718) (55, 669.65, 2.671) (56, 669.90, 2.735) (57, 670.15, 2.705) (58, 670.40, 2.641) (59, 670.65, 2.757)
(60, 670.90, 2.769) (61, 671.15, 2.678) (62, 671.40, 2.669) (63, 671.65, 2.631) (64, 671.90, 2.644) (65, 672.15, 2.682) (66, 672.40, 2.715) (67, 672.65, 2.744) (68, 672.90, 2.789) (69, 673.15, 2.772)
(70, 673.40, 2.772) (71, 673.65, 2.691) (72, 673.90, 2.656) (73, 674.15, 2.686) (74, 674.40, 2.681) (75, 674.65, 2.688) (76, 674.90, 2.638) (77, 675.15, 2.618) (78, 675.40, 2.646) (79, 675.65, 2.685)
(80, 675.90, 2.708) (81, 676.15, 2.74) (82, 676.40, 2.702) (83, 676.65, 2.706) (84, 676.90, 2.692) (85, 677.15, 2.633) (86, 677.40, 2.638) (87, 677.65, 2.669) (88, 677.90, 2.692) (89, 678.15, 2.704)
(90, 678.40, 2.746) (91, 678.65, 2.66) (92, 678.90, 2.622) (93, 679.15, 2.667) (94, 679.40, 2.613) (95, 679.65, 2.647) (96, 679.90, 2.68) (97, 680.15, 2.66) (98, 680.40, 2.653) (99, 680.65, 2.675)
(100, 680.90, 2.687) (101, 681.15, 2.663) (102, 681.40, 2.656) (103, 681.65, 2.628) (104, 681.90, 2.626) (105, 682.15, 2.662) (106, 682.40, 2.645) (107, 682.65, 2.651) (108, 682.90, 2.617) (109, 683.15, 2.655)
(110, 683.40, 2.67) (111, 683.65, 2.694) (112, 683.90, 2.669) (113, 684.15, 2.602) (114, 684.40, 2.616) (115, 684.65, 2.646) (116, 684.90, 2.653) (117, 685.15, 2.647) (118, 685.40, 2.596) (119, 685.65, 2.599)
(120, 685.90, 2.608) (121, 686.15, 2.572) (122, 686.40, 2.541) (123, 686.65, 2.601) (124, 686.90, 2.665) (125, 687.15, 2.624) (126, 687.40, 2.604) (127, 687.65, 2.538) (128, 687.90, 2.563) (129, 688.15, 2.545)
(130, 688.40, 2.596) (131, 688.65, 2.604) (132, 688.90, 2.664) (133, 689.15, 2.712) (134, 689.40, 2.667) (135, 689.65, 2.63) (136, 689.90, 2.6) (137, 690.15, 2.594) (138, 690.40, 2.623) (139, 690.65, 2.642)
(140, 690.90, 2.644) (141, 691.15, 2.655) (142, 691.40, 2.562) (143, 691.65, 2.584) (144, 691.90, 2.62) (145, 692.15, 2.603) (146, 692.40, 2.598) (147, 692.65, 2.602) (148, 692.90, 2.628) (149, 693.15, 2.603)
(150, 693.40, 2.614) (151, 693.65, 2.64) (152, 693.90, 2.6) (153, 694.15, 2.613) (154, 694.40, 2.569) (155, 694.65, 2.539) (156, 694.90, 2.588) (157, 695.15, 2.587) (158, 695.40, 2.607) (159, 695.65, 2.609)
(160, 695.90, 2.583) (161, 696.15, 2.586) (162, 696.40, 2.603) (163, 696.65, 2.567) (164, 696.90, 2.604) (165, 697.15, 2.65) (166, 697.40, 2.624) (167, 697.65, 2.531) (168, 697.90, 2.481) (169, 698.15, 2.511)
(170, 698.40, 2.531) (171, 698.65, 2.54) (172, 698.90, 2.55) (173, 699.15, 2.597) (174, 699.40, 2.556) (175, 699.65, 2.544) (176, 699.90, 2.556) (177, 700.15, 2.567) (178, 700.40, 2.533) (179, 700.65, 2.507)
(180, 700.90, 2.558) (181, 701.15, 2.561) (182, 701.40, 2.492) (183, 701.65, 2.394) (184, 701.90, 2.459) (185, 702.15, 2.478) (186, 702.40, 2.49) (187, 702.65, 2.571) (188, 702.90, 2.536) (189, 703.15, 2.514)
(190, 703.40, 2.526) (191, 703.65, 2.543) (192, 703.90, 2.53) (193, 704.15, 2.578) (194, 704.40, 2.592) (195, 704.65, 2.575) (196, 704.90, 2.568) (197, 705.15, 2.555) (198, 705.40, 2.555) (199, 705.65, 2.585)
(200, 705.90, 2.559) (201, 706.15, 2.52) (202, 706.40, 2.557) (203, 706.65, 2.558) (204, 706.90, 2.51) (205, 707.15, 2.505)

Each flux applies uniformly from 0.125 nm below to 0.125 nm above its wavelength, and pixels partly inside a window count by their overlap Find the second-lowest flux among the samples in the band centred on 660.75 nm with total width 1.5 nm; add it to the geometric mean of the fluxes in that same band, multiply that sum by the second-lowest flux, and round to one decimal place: 15.2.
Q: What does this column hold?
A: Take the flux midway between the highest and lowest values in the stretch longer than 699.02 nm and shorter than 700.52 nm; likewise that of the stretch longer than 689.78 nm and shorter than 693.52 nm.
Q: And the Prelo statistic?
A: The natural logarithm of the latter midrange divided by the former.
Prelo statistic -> 0.02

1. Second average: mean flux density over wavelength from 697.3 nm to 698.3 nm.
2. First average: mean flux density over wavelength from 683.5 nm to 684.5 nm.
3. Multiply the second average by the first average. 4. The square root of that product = 2.59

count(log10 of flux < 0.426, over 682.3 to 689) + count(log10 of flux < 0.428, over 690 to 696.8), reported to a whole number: 51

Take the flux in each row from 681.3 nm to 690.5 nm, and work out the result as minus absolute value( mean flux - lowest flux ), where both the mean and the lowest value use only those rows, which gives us -0.086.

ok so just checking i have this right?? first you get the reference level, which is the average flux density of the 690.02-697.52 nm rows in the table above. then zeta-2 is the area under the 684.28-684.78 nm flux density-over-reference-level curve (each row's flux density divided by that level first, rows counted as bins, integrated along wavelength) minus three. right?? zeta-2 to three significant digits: -2.49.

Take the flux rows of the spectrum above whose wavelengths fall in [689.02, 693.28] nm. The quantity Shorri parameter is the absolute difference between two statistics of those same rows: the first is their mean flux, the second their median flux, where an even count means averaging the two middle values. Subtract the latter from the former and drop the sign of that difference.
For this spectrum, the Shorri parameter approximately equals 0.0016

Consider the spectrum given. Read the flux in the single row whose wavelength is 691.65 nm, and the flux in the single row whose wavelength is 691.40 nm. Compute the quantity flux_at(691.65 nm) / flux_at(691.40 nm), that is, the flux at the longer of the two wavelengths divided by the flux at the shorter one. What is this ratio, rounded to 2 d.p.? 1.01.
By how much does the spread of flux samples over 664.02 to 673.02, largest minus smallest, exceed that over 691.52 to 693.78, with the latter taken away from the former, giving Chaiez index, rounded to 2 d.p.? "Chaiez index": 0.12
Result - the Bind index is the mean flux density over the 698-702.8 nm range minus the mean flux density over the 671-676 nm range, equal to -0.16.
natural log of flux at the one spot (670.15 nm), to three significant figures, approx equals 0.995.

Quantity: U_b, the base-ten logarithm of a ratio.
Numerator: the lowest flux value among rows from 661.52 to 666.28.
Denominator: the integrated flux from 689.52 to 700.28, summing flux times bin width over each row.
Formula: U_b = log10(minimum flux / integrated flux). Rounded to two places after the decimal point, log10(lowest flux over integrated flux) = -1.02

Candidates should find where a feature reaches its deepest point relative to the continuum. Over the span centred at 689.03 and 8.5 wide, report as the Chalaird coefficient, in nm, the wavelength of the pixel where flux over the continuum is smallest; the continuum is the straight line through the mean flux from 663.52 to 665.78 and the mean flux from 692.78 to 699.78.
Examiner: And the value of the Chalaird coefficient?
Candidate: 686.40 nm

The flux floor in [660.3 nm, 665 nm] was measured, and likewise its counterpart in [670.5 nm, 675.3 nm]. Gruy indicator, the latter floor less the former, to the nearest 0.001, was -0.067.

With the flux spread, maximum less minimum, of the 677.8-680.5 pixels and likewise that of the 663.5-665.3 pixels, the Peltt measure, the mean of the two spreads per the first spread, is 0.79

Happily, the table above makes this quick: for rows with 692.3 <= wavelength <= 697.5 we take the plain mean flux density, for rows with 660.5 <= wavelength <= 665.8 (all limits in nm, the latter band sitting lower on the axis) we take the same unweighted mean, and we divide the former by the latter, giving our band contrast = 0.945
